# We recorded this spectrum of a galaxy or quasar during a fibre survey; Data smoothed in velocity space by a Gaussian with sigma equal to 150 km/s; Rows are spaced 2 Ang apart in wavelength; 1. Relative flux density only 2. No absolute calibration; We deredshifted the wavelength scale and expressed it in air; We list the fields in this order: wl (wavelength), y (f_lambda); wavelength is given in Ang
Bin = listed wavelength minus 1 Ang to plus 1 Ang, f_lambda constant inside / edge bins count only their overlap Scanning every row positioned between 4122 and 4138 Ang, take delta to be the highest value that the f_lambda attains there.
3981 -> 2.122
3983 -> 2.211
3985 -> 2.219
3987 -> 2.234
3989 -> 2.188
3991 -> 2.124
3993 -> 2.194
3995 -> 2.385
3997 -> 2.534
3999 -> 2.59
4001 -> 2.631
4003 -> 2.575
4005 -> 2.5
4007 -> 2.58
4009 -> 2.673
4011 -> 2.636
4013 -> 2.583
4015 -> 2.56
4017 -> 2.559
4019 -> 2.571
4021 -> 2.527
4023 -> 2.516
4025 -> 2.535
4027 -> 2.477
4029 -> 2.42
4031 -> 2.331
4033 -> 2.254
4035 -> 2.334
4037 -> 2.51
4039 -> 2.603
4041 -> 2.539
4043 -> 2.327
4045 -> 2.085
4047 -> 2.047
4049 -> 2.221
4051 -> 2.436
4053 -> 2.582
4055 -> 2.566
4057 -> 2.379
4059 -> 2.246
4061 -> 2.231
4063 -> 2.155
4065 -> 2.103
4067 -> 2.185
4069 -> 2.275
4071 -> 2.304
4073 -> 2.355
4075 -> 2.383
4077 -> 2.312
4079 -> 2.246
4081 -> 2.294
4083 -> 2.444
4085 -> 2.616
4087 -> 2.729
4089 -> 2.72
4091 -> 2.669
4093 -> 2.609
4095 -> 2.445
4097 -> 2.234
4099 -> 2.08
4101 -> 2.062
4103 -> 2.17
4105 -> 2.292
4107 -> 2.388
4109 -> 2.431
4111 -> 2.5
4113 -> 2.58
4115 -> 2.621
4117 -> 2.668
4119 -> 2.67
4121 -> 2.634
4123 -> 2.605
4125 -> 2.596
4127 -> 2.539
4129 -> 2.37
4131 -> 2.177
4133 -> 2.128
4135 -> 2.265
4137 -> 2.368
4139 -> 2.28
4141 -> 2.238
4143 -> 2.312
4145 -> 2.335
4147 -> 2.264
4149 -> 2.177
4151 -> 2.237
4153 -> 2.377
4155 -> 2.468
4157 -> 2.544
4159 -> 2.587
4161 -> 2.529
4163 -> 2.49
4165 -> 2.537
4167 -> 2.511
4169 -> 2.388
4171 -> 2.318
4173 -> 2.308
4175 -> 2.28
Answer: 2.605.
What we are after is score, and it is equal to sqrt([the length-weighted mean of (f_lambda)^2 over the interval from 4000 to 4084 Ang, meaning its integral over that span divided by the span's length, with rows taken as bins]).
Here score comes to 2.413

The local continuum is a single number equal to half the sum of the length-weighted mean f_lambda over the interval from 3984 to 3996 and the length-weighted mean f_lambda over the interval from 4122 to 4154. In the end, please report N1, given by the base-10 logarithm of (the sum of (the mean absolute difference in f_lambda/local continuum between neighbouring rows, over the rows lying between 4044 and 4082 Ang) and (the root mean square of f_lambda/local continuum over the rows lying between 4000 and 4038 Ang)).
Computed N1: 0.0578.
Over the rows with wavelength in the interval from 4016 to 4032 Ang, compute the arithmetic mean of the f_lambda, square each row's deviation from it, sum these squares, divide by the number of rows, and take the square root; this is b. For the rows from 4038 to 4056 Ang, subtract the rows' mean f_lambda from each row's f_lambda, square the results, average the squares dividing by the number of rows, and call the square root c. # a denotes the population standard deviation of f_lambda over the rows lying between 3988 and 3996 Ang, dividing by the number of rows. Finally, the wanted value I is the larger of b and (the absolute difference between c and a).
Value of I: 0.108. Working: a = 0.098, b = 0.08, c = 0.21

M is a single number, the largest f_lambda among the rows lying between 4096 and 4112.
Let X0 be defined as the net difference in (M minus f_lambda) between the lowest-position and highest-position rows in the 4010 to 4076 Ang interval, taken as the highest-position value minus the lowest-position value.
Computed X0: 0.25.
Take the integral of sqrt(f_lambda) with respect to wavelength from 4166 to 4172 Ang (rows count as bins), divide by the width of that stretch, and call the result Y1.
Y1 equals 1.55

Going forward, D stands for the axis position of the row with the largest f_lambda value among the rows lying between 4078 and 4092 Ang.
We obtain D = 4087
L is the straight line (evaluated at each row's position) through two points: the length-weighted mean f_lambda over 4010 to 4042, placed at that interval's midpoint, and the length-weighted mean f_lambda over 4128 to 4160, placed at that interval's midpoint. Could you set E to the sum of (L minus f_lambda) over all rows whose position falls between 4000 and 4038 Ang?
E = -0.1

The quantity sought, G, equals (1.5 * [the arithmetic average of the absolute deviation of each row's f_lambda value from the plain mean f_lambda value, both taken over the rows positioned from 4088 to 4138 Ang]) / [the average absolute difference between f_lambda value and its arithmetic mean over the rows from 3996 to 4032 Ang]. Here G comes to 4.7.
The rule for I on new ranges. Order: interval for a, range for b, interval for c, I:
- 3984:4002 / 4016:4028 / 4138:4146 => 0.147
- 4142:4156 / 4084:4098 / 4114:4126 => 0.165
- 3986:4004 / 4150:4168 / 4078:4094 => 0.101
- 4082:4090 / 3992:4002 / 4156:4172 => 0.160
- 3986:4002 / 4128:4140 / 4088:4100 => 0.090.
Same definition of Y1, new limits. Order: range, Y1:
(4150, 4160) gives 1.56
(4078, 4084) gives 1.53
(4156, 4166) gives 1.59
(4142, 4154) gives 1.51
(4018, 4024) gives 1.59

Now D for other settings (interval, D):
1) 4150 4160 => 4159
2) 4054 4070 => 4055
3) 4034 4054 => 4039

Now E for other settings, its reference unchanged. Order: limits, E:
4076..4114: -0.3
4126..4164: -0.6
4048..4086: 1.9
